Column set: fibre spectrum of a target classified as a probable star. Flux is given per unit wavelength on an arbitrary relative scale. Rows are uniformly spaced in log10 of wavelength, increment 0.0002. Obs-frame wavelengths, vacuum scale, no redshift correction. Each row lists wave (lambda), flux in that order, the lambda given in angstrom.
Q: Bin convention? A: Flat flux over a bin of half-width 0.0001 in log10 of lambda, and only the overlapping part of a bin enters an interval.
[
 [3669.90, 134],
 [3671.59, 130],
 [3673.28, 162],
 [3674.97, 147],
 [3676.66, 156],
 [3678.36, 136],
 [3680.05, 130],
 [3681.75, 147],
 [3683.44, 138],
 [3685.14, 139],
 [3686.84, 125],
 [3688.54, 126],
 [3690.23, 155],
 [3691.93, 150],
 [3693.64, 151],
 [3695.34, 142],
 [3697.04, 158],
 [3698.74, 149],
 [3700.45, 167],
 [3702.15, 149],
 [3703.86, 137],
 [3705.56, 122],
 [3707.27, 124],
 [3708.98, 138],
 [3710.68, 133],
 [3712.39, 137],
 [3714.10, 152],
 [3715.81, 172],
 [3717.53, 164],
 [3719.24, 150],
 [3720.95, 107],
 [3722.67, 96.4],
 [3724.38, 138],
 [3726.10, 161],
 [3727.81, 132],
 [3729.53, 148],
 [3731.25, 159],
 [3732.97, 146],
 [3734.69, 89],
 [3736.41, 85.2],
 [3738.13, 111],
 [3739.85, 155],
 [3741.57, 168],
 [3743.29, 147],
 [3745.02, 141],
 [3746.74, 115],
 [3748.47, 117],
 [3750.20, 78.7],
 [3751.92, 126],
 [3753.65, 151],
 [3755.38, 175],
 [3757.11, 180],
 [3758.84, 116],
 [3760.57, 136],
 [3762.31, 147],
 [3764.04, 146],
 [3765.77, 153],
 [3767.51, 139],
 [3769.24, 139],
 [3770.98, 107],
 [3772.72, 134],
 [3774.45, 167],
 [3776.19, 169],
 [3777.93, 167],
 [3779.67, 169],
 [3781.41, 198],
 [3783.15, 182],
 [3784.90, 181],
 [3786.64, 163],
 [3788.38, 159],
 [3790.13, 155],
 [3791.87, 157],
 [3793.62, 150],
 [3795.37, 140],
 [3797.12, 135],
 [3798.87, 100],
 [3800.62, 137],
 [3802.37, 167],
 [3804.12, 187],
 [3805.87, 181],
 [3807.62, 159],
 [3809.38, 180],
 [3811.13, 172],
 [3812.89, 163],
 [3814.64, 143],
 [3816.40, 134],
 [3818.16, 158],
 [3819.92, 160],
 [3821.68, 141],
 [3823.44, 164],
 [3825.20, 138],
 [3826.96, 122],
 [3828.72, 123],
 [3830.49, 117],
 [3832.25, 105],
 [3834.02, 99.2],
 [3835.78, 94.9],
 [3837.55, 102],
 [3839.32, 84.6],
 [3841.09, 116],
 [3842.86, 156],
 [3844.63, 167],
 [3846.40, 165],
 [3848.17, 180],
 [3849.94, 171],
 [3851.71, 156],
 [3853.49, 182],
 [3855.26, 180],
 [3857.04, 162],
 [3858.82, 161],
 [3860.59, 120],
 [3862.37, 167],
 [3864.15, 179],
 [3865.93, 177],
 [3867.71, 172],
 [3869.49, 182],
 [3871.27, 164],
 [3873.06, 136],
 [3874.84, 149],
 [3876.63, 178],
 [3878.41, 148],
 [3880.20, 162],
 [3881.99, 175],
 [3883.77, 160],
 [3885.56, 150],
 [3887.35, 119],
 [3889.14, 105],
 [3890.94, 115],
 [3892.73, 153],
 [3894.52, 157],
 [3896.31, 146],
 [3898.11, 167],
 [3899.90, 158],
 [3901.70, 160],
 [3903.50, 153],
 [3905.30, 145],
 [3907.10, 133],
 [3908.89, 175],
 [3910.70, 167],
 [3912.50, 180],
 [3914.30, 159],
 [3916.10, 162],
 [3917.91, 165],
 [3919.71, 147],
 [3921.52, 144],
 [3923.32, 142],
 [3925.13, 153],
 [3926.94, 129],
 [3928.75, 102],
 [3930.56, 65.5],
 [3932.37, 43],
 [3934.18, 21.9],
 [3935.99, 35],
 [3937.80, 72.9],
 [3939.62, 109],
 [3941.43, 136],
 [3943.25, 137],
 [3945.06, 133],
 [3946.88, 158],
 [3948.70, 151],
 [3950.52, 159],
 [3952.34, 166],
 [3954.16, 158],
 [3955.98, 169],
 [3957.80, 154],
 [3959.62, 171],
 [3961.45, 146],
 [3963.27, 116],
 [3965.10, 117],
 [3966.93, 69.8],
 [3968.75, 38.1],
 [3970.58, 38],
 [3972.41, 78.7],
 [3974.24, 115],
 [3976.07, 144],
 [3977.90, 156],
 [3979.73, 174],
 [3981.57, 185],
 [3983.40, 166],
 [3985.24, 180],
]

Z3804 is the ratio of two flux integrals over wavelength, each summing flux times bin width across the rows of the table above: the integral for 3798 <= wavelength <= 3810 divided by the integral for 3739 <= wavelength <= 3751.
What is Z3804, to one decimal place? 1.2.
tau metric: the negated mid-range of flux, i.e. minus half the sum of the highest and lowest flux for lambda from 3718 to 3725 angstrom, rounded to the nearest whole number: -123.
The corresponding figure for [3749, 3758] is -129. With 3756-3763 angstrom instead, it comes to -148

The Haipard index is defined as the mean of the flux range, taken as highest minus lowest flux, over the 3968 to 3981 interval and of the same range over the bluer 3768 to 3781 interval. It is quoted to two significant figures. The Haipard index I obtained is 99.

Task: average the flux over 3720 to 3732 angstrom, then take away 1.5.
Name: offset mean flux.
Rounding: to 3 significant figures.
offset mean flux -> 133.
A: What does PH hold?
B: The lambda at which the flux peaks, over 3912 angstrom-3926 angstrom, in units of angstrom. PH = 3912.50 angstrom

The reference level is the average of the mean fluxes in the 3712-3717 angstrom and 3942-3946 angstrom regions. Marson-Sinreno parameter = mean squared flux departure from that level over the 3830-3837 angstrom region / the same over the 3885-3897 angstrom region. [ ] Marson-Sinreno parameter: 3.6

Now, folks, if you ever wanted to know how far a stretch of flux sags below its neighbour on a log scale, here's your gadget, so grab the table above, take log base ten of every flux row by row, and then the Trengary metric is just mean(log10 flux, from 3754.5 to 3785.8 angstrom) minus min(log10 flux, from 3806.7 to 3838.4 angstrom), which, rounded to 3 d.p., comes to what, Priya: 0.210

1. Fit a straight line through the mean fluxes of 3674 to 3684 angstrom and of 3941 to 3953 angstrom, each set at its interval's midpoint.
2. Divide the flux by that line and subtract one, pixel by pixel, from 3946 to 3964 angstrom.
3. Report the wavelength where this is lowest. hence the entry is 3963.27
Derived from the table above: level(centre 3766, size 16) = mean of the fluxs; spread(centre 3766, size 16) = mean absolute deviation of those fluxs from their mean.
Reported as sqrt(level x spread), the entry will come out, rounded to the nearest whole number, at 38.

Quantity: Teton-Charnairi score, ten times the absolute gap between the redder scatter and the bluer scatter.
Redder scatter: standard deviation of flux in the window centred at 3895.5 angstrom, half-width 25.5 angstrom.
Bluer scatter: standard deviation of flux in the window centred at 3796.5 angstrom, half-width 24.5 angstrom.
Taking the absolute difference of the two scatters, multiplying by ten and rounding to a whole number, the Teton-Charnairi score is 21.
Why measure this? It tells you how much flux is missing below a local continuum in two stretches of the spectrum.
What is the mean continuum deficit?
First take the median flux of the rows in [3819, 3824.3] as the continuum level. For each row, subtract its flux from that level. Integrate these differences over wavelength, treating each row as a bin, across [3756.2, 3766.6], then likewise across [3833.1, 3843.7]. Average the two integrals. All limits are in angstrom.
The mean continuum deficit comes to 343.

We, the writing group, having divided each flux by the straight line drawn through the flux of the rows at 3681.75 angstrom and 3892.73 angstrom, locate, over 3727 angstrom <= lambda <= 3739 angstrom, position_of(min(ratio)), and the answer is 3736.41 angstrom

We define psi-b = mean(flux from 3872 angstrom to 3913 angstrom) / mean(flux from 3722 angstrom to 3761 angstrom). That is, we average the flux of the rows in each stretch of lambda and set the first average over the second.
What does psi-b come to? 1.1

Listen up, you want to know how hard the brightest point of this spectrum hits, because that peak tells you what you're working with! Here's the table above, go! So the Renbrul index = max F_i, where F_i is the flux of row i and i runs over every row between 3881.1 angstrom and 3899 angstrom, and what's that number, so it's 175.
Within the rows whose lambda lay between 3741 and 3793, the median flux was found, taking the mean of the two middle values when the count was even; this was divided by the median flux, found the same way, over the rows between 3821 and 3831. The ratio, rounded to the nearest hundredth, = 1.16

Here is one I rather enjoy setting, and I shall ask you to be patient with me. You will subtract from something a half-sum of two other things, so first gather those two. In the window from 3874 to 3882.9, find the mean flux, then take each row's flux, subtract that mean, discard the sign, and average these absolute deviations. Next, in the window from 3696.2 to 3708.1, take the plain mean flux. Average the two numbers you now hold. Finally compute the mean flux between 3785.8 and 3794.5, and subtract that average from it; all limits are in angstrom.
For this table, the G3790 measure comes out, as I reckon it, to 79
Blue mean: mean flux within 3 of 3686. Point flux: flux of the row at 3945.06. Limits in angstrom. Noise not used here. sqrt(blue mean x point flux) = 132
